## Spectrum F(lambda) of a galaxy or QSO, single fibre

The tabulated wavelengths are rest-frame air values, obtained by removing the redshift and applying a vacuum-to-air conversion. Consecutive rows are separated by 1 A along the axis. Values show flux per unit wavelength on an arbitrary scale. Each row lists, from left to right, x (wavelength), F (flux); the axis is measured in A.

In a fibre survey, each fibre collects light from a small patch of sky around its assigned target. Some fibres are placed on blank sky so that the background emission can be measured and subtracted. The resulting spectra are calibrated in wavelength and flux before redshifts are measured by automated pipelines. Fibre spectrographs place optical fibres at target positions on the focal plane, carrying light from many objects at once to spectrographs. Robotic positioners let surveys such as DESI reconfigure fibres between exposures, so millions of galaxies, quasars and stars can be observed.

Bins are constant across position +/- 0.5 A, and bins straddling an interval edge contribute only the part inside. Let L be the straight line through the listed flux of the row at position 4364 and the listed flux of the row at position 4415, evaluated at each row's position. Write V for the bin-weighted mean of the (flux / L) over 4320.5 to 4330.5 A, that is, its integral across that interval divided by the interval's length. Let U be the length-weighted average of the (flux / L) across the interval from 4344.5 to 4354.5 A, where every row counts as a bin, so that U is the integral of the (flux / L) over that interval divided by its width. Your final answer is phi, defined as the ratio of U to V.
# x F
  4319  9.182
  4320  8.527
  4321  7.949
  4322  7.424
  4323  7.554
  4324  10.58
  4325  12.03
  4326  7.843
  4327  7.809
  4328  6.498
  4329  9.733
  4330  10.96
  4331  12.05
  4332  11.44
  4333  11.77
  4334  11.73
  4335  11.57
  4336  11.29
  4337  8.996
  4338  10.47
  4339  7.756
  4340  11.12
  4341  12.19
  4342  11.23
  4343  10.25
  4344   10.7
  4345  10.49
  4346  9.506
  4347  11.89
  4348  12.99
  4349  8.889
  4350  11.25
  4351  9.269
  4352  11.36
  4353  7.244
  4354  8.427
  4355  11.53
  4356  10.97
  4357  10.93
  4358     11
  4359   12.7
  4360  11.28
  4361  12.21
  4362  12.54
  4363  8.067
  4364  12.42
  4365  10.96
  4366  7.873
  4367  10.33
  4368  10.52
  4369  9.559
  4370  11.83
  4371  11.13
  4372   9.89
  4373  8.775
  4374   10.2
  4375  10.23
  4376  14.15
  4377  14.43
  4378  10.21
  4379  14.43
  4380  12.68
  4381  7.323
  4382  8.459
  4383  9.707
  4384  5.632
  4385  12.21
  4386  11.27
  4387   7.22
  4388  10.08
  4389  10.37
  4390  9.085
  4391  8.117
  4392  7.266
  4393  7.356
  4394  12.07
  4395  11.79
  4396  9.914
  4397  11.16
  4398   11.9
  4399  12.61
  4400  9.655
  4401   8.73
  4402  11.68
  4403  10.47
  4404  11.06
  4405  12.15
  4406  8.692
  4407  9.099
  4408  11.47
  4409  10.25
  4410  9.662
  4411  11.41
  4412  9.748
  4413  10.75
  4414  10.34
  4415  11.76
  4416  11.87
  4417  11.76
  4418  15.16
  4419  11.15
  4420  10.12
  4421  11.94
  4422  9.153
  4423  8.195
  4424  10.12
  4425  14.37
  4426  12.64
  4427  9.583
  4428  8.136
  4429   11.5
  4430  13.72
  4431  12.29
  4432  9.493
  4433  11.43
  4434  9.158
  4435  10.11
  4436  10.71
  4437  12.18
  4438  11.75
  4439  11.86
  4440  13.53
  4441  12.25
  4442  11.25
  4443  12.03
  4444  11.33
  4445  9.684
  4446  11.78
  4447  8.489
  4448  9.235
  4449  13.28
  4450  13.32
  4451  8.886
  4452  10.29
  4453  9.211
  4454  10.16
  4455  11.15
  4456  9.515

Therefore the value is 1.17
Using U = 0.80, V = 0.68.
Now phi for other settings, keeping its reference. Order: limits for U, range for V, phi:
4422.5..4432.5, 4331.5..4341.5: 1.12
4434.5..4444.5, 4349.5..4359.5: 1.23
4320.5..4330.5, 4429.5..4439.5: 0.70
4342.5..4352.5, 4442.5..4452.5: 0.88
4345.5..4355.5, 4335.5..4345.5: 0.99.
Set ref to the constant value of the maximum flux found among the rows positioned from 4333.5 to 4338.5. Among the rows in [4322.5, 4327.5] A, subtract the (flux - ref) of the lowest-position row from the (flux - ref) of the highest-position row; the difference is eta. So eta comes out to 0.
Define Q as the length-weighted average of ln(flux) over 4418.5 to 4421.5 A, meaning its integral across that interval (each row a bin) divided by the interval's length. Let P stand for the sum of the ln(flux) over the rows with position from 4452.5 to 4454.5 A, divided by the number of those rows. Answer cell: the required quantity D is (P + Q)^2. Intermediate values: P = 2.27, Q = 2.40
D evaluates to 21.8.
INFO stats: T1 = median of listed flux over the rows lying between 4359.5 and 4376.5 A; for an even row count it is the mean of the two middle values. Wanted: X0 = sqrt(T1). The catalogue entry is 3.24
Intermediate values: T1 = 10.5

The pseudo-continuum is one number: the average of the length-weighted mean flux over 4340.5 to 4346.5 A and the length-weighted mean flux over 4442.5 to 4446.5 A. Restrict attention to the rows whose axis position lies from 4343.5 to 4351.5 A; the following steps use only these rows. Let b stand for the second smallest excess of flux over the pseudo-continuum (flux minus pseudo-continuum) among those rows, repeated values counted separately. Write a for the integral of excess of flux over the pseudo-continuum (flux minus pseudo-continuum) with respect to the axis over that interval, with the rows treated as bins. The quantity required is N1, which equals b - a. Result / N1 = 1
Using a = -3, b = -1.7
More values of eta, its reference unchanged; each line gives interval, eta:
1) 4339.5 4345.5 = -1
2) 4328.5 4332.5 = 2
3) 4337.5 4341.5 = 2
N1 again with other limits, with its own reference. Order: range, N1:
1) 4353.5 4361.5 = -1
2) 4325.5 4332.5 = 7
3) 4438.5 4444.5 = -6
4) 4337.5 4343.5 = 2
